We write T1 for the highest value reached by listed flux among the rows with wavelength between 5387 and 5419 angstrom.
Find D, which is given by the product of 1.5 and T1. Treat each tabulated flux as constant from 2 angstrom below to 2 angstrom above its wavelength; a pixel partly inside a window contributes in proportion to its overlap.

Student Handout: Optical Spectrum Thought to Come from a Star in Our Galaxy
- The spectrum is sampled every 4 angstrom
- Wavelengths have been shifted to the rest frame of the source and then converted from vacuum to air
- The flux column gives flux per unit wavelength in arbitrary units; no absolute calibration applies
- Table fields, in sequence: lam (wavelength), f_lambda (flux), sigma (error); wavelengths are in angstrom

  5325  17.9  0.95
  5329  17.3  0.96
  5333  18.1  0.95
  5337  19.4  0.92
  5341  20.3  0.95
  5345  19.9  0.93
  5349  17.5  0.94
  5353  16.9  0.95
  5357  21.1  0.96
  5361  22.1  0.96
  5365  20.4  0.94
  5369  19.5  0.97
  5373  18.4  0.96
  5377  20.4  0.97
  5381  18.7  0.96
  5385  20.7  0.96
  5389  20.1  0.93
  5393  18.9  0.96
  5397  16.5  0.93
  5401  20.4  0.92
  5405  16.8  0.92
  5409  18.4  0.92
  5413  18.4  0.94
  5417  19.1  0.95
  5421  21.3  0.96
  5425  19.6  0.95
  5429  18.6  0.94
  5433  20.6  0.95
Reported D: 30.6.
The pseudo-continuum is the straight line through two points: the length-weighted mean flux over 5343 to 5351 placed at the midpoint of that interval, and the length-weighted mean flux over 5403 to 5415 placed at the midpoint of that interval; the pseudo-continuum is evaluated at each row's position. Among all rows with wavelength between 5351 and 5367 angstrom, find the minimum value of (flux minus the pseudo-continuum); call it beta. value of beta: -1.7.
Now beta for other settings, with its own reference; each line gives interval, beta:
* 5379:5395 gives 0.5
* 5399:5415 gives -1.1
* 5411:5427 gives 0.6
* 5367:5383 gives 0.0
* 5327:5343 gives -1.6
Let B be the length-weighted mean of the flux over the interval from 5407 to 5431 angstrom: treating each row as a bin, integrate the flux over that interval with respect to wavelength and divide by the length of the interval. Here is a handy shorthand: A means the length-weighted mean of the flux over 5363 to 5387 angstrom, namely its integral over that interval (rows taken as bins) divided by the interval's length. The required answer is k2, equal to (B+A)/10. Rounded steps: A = 19.7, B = 19.2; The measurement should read 3.89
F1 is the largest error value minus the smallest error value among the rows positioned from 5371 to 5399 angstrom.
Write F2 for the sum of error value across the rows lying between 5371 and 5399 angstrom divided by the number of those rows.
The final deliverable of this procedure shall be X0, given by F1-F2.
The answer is -0.913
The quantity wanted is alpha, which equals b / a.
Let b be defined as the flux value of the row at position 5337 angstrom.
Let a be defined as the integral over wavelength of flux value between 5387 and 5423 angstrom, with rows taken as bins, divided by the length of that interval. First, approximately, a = 18.88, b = 19.4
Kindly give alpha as 1.03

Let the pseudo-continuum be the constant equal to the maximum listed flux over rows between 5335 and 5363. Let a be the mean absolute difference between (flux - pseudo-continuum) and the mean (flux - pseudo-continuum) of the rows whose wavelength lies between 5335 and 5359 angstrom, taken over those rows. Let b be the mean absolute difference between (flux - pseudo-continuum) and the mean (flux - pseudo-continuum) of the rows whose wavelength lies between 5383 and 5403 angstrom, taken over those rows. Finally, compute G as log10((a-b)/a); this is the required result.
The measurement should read -1.7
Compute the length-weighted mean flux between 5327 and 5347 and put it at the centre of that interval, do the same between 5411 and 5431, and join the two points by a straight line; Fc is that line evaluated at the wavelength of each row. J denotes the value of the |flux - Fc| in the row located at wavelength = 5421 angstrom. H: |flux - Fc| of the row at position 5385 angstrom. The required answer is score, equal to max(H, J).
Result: 1.9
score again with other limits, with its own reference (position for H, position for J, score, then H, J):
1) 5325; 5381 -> 1.0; 1.0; 0.5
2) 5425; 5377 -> 1.2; 0.2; 1.2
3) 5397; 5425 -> 2.8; 2.8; 0.2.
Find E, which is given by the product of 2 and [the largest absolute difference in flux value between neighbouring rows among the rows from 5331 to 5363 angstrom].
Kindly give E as 8.4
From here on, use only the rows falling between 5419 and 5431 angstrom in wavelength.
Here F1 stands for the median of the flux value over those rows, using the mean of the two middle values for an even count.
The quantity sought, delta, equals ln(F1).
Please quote 2.98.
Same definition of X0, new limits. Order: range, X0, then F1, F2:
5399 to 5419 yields -0.900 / 0.030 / 0.930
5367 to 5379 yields -0.957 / 0.010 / 0.967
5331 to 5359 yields -0.903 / 0.040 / 0.943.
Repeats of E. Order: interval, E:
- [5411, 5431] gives 4.4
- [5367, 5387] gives 4.0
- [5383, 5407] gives 7.8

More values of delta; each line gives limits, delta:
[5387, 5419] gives 2.93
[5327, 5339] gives 2.90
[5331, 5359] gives 2.97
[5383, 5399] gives 2.97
